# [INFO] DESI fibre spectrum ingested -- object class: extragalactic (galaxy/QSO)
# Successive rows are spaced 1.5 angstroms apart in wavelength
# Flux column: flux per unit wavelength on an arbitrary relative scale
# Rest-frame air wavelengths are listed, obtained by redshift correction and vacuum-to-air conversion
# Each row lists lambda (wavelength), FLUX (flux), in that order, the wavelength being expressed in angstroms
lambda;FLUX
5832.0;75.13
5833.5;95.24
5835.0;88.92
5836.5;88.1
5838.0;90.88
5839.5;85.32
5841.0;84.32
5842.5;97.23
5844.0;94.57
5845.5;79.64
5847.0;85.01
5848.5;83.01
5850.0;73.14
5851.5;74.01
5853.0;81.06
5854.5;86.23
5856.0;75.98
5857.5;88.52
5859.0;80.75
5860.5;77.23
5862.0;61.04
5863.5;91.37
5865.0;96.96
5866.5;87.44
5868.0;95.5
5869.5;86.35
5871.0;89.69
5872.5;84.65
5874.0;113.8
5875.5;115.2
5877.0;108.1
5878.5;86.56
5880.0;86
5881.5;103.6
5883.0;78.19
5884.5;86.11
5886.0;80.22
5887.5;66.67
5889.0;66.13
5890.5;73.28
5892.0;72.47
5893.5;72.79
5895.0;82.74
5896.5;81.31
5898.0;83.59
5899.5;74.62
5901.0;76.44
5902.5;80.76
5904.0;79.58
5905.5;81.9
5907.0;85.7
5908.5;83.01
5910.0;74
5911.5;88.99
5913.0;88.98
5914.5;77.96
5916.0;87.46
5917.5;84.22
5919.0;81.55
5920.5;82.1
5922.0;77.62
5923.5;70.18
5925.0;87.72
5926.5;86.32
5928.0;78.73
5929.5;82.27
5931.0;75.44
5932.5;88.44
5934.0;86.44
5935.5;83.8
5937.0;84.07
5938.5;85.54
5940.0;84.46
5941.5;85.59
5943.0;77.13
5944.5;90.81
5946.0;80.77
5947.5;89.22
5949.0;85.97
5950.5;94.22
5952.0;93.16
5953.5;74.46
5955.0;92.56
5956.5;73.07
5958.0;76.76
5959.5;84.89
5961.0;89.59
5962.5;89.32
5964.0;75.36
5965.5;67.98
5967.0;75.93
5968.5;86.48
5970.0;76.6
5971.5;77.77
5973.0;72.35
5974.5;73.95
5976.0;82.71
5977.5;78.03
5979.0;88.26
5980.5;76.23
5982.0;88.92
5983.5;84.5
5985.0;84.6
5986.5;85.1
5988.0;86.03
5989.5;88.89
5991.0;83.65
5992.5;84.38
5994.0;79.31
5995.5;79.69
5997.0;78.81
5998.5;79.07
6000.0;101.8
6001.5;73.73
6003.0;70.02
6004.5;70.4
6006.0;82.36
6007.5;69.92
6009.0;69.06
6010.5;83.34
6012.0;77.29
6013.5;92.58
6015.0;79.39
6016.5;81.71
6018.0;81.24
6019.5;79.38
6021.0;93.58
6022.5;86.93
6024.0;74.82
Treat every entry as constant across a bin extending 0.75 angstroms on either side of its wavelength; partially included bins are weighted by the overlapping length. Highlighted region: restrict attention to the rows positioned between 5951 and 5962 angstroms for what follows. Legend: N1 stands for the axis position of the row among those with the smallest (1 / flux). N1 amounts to 5952.0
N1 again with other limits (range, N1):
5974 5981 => 5979.0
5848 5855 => 5854.5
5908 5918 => 5911.5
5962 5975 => 5962.5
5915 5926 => 5925.0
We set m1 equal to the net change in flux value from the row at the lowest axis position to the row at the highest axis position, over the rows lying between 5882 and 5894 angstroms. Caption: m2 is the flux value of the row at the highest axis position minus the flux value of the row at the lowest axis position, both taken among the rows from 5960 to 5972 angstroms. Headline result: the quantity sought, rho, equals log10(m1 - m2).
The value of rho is 0.81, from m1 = -5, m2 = -12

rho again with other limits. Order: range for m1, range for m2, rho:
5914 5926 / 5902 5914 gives 0.19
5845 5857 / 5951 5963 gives -0.74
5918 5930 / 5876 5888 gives 1.62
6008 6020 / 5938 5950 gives 1.00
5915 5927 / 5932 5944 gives 1.01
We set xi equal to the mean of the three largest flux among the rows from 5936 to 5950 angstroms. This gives 89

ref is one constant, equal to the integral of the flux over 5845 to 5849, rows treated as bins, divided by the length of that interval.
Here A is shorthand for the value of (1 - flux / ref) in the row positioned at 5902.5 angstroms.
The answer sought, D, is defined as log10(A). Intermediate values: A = 0.024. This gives -1.6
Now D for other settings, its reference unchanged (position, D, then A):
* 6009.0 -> -0.8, 0.165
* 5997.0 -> -1.3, 0.047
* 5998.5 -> -1.4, 0.044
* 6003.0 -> -0.8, 0.153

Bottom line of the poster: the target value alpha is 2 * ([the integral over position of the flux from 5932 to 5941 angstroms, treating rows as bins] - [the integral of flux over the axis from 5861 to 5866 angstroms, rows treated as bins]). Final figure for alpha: 706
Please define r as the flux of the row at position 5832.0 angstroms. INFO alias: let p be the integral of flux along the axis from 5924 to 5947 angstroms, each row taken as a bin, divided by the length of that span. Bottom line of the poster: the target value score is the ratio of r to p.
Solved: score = 0.90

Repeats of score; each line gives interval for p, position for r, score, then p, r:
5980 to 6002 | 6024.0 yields 0.89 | 83.8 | 74.82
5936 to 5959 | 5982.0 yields 1.05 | 84.5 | 88.92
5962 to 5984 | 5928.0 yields 0.99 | 79.5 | 78.73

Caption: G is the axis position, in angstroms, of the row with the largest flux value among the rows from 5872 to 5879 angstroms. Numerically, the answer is 5875.5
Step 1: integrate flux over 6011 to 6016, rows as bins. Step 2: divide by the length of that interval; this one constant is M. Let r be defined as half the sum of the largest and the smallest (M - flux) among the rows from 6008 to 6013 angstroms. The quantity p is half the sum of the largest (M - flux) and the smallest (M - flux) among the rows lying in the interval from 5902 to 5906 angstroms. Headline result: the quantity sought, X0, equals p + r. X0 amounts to 9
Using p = 2.3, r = 7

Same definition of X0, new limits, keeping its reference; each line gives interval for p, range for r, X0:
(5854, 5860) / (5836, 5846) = -5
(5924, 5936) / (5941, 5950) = 0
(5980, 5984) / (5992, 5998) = 2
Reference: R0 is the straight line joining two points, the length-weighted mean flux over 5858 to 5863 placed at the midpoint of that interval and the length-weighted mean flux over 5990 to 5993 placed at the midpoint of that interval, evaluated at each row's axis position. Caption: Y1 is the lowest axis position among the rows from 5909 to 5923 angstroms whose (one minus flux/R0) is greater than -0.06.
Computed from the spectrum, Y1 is 5910.0 angstroms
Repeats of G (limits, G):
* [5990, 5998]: 5992.5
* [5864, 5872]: 5865.0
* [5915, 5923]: 5916.0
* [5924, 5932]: 5925.0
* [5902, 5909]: 5907.0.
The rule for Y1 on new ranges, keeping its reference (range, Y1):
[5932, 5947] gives 5935.5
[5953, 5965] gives 5953.5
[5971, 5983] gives 5971.5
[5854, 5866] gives 5856.0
